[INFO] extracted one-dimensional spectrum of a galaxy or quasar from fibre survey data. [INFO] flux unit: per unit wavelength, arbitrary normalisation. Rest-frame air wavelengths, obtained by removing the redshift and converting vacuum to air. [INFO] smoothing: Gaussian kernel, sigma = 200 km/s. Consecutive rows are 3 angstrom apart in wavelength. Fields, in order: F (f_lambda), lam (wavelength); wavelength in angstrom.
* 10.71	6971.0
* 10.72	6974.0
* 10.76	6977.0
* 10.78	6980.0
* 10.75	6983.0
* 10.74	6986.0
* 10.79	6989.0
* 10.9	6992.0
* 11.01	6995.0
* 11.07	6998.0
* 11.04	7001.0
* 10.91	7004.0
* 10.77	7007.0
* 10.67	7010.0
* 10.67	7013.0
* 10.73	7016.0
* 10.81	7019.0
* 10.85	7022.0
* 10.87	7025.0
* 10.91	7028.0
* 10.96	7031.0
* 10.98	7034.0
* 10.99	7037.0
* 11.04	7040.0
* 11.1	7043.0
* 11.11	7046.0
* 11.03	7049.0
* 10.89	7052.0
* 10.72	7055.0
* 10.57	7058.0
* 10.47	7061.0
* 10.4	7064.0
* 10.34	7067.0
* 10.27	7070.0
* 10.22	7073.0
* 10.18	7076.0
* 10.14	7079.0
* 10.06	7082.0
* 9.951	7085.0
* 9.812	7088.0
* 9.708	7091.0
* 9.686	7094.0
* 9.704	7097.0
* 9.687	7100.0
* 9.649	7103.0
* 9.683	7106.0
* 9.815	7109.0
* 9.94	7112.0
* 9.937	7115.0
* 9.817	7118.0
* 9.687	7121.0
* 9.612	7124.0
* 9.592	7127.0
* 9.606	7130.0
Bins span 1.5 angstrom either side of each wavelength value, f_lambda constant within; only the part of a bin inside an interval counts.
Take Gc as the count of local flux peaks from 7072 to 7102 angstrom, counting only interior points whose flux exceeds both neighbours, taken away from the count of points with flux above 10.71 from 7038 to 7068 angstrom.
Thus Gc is 5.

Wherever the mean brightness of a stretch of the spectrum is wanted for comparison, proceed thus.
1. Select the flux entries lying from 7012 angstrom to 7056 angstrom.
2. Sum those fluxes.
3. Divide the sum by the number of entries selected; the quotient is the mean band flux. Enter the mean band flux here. 10.9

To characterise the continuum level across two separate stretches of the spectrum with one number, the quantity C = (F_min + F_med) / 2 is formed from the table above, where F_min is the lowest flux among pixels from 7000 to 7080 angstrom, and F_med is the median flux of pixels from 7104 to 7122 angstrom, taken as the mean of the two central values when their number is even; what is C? 9.98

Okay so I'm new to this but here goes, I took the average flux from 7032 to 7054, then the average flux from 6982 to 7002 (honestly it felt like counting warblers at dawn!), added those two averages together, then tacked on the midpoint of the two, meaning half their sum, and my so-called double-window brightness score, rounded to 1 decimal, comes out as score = 32.9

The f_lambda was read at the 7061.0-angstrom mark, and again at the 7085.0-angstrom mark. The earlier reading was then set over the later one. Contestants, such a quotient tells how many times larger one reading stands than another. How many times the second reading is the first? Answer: 1.05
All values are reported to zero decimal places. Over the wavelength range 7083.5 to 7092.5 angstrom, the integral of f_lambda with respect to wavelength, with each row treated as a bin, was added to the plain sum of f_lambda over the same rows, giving 118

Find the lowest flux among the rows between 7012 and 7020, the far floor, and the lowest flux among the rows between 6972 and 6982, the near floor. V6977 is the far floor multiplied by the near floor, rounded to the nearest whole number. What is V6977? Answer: 114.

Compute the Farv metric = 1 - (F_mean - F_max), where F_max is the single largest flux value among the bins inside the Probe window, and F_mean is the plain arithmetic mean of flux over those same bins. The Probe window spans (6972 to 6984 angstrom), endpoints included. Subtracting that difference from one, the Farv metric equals 1.03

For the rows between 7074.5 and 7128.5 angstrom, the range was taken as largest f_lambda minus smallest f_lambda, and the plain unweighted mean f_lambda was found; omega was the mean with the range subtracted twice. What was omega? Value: 8.6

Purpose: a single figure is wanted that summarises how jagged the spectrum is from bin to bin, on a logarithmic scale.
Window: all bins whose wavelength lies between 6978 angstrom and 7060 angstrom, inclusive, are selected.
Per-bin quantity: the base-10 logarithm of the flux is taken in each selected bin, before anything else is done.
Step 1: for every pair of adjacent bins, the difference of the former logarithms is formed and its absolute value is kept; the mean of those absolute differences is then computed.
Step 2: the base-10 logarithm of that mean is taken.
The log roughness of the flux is -2.57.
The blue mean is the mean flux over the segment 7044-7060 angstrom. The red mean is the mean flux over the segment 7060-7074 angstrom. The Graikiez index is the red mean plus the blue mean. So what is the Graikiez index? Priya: 21.2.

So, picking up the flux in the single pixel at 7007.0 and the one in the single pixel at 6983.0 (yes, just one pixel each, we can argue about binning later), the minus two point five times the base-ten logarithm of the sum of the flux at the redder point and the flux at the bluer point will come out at -3.33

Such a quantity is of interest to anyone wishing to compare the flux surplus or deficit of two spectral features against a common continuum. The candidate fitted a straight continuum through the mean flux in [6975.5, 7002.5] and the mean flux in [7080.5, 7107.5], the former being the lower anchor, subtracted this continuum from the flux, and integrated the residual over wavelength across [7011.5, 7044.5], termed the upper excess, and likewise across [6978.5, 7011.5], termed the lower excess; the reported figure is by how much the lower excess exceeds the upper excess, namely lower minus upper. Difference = -13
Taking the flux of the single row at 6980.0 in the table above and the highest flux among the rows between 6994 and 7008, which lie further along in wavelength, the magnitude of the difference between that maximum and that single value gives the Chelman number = 0.29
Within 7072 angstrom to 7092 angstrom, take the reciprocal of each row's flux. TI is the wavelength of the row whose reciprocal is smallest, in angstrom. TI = 7073.0 angstrom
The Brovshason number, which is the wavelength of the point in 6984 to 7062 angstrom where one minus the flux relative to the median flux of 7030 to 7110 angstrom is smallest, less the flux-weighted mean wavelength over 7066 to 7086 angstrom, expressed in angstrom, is -29.9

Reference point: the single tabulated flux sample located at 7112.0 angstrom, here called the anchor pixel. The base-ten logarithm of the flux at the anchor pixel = 1.00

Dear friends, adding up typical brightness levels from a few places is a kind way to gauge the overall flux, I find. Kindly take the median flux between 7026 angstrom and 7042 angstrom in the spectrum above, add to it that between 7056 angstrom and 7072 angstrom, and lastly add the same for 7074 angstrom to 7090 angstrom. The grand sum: 31.4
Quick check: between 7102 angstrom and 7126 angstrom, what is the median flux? 9.8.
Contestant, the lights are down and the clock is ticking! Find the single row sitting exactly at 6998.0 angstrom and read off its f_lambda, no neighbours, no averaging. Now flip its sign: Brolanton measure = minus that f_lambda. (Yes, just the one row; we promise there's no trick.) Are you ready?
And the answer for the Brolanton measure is -11.1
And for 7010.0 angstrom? -10.7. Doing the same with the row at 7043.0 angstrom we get -11.1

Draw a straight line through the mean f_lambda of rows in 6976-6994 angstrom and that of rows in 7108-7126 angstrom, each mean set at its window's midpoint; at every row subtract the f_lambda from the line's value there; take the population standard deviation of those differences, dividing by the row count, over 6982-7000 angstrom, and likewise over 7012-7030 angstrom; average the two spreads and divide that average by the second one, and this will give 1.2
